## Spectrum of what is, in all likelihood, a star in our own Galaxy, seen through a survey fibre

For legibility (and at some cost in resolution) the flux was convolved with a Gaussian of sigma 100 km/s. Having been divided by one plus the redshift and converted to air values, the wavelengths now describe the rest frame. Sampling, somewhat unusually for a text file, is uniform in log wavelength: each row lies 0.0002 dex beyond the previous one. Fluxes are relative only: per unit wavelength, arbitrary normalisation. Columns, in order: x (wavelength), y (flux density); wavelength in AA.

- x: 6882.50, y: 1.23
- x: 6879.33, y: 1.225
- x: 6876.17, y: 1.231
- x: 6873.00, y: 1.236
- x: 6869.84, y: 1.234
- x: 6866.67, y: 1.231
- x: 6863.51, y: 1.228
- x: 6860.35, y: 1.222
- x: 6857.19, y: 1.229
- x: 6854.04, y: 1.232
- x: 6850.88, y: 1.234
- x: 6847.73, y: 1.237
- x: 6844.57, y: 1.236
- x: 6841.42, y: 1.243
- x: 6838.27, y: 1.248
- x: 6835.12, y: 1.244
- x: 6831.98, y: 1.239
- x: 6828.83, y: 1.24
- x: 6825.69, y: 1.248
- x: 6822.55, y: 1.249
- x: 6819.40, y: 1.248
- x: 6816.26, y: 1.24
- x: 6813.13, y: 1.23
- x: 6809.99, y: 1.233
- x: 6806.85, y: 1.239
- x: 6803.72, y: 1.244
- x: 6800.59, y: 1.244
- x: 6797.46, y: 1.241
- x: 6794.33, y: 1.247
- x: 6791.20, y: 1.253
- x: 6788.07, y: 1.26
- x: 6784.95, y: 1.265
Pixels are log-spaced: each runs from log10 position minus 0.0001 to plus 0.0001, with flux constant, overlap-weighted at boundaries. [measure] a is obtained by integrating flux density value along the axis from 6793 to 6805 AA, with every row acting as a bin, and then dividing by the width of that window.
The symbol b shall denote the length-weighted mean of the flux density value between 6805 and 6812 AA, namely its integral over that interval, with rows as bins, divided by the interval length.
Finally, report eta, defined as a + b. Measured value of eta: 2.48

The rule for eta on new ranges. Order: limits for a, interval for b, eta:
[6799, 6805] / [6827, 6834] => 2.49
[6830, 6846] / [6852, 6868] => 2.47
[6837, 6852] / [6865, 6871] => 2.47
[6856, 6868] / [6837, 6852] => 2.47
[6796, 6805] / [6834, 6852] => 2.48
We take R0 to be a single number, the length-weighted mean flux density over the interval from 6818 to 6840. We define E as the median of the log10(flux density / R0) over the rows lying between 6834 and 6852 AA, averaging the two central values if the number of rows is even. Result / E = -0.0018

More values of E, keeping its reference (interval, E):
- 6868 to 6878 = -0.0039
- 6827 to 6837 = -0.0018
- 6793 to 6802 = -0.0004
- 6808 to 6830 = -0.0018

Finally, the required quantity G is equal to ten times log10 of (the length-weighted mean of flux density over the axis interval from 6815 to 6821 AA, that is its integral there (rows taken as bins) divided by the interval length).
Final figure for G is 0.942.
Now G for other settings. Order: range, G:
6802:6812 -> 0.928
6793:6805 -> 0.949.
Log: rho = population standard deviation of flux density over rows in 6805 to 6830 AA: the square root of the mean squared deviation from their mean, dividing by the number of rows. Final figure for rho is 0.007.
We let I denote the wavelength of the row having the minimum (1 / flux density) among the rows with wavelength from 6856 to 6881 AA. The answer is 6873.00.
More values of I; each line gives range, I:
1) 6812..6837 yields 6822.55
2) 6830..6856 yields 6838.27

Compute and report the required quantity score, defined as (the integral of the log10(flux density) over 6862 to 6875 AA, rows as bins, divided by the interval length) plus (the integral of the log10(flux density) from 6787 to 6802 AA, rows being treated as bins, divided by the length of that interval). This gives 0.187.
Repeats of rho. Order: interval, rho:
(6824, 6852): 0.005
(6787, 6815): 0.009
